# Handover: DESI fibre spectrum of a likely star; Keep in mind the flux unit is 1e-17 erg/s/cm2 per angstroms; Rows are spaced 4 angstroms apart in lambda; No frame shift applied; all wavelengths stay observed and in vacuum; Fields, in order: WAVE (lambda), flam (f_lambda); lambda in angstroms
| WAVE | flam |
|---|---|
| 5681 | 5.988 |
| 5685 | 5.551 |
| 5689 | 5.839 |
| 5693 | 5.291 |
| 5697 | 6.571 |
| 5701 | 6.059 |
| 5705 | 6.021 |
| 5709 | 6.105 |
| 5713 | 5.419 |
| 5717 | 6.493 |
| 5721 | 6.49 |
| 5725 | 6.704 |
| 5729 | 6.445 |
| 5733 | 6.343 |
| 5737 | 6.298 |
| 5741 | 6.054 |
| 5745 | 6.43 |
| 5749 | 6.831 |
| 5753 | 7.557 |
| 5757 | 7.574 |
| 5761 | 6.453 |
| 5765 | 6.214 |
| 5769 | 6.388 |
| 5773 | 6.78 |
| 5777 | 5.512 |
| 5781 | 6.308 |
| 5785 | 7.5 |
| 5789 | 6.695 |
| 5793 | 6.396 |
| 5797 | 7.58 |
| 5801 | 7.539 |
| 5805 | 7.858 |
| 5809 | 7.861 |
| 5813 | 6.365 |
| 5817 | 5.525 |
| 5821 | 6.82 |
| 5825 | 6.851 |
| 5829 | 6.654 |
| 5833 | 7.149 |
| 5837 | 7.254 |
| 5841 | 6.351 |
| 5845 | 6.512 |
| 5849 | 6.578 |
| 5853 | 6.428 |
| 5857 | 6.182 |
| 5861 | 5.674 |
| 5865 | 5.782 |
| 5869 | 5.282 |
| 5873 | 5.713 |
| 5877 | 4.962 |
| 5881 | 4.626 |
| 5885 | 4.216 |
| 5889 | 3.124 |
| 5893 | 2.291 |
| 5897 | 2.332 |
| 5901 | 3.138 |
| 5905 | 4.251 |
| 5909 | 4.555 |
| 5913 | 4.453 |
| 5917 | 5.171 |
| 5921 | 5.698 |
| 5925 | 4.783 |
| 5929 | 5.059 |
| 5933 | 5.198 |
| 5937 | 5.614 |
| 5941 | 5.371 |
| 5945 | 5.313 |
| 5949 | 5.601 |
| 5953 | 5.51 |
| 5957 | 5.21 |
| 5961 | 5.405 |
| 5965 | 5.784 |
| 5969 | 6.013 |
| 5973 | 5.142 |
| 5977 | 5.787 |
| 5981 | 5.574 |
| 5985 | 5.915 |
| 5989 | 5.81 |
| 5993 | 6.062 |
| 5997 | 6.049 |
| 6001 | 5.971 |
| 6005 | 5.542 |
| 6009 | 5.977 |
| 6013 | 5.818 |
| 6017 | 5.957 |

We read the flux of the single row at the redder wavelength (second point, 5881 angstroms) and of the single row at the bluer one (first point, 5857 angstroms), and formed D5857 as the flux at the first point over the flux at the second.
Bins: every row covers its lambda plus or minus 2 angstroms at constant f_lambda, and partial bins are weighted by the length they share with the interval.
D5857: 1.34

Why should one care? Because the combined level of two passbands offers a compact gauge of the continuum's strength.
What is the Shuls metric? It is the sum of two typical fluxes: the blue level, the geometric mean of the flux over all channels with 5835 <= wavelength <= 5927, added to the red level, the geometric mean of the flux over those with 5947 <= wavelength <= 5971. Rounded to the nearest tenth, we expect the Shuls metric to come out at 10.4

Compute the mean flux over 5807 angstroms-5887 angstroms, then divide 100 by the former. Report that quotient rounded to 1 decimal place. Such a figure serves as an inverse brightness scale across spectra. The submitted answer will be 16.3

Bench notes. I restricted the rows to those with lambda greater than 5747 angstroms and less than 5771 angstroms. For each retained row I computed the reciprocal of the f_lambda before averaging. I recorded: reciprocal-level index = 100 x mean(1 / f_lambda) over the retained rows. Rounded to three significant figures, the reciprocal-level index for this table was 14.7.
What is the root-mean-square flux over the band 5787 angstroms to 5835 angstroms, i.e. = 7.0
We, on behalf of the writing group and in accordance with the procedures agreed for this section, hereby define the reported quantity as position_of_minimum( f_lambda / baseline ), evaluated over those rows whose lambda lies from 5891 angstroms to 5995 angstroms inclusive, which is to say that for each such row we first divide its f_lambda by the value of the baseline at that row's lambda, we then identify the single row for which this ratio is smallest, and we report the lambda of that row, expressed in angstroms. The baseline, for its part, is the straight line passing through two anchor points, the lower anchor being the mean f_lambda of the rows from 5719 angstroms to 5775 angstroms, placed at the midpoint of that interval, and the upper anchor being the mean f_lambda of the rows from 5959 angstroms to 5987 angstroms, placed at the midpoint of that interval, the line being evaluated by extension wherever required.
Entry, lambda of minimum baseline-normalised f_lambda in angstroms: 5893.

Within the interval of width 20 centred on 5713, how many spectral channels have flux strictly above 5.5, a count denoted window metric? 4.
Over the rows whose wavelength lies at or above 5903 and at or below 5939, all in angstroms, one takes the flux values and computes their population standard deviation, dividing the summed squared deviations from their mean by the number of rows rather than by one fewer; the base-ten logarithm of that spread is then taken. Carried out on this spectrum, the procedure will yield -0.32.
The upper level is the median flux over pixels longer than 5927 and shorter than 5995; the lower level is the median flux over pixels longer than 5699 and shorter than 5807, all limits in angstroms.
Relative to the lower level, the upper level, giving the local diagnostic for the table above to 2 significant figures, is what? 0.86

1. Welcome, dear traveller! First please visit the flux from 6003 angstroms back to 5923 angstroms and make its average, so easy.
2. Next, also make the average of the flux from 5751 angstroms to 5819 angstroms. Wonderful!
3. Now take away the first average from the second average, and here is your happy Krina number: 1.3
